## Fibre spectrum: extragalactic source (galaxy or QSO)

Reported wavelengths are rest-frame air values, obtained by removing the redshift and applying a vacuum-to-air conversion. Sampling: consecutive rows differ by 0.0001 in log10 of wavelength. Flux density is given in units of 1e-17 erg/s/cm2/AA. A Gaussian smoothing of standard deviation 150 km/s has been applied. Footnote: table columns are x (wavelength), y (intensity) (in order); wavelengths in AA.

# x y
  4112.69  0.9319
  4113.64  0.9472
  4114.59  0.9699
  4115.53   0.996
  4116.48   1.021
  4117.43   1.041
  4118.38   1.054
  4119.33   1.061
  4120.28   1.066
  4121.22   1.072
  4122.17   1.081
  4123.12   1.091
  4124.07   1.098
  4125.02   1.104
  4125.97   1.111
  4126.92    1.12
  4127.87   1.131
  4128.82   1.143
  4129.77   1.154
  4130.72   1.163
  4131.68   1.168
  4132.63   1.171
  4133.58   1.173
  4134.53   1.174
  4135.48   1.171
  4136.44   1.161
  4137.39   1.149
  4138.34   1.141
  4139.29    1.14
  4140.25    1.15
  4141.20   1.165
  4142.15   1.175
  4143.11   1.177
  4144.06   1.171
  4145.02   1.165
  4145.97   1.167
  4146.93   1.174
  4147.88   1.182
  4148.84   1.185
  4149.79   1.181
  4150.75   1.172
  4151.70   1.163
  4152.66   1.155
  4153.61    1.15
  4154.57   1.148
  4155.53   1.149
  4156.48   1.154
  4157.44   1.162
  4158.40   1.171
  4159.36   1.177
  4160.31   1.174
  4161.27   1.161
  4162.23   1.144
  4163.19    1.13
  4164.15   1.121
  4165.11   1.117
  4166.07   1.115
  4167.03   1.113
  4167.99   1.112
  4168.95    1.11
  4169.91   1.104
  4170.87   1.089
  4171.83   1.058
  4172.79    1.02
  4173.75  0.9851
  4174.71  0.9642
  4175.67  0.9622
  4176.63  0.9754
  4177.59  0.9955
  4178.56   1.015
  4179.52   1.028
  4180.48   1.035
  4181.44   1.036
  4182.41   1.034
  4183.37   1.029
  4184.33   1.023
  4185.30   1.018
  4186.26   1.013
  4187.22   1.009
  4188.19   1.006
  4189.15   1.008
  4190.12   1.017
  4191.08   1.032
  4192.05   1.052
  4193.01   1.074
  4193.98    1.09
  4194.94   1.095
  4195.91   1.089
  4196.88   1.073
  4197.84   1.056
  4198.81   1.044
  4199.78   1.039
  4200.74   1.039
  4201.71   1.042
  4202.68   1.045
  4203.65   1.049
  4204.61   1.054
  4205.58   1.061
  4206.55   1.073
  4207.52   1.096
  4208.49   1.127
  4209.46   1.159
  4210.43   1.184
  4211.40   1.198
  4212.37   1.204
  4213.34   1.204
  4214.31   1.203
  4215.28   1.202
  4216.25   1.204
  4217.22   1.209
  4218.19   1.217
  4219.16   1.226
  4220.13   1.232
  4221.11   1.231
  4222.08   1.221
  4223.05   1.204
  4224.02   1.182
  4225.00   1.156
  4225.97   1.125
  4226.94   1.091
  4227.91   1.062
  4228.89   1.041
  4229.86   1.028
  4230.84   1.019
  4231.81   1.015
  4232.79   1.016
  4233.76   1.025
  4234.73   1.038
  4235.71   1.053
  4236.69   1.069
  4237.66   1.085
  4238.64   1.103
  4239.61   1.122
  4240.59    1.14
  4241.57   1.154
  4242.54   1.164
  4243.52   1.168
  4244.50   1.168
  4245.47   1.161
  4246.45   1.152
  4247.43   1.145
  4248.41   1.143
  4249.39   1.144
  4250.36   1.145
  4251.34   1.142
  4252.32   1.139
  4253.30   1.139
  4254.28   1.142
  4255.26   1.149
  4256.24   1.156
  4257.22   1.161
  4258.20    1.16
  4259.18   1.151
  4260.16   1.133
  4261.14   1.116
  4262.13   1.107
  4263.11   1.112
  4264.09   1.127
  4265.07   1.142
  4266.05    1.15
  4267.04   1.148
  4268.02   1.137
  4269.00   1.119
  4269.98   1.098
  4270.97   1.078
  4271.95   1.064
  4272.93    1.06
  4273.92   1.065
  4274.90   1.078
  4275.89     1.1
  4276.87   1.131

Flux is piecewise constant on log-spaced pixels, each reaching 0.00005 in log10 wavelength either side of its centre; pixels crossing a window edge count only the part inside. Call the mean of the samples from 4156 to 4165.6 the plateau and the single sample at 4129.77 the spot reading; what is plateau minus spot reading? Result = 0.00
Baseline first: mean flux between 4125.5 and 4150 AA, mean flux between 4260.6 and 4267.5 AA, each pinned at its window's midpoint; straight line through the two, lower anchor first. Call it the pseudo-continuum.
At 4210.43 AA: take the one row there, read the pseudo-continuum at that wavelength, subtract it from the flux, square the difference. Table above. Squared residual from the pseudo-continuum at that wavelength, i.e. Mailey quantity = 0.0018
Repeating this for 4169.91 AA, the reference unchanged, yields 0.0023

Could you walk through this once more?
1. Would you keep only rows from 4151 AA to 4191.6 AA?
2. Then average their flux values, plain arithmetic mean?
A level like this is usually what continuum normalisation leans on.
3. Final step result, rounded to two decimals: 1.08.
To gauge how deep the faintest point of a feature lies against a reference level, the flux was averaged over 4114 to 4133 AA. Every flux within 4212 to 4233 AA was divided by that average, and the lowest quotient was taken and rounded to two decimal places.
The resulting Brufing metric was 0.93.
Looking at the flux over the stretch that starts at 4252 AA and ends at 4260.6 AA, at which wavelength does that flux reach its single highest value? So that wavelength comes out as 4257.22 AA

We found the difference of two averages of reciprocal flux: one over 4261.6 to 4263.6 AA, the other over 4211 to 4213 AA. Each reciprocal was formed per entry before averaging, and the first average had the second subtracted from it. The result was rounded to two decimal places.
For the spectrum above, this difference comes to 0.07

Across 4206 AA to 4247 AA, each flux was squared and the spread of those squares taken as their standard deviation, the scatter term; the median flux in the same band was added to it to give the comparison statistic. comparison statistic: 1.31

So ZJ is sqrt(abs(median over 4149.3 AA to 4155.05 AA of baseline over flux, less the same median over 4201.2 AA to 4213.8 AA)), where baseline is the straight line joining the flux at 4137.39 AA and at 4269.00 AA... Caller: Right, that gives 0.21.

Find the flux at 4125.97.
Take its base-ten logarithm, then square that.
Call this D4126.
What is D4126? 0.0021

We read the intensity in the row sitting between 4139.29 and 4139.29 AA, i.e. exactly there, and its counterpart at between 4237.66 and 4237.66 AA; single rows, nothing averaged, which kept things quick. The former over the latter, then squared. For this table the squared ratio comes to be 1.10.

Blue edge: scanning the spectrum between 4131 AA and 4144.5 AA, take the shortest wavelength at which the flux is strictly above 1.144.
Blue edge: 4131.68 AA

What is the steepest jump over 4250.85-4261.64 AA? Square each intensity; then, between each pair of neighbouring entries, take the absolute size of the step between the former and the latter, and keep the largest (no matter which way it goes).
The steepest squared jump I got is 0.04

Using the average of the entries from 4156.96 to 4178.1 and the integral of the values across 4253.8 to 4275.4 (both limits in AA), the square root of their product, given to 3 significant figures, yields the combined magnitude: 5.13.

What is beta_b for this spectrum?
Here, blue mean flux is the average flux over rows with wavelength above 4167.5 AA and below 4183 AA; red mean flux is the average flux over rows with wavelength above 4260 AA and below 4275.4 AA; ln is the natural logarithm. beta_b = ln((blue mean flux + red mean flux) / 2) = 0.068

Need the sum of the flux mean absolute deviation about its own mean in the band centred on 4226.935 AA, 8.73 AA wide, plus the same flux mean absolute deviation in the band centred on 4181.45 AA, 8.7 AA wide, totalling 0.068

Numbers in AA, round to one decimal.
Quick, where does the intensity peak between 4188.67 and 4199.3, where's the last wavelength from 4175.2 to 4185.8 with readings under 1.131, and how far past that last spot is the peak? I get 9.6 AA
